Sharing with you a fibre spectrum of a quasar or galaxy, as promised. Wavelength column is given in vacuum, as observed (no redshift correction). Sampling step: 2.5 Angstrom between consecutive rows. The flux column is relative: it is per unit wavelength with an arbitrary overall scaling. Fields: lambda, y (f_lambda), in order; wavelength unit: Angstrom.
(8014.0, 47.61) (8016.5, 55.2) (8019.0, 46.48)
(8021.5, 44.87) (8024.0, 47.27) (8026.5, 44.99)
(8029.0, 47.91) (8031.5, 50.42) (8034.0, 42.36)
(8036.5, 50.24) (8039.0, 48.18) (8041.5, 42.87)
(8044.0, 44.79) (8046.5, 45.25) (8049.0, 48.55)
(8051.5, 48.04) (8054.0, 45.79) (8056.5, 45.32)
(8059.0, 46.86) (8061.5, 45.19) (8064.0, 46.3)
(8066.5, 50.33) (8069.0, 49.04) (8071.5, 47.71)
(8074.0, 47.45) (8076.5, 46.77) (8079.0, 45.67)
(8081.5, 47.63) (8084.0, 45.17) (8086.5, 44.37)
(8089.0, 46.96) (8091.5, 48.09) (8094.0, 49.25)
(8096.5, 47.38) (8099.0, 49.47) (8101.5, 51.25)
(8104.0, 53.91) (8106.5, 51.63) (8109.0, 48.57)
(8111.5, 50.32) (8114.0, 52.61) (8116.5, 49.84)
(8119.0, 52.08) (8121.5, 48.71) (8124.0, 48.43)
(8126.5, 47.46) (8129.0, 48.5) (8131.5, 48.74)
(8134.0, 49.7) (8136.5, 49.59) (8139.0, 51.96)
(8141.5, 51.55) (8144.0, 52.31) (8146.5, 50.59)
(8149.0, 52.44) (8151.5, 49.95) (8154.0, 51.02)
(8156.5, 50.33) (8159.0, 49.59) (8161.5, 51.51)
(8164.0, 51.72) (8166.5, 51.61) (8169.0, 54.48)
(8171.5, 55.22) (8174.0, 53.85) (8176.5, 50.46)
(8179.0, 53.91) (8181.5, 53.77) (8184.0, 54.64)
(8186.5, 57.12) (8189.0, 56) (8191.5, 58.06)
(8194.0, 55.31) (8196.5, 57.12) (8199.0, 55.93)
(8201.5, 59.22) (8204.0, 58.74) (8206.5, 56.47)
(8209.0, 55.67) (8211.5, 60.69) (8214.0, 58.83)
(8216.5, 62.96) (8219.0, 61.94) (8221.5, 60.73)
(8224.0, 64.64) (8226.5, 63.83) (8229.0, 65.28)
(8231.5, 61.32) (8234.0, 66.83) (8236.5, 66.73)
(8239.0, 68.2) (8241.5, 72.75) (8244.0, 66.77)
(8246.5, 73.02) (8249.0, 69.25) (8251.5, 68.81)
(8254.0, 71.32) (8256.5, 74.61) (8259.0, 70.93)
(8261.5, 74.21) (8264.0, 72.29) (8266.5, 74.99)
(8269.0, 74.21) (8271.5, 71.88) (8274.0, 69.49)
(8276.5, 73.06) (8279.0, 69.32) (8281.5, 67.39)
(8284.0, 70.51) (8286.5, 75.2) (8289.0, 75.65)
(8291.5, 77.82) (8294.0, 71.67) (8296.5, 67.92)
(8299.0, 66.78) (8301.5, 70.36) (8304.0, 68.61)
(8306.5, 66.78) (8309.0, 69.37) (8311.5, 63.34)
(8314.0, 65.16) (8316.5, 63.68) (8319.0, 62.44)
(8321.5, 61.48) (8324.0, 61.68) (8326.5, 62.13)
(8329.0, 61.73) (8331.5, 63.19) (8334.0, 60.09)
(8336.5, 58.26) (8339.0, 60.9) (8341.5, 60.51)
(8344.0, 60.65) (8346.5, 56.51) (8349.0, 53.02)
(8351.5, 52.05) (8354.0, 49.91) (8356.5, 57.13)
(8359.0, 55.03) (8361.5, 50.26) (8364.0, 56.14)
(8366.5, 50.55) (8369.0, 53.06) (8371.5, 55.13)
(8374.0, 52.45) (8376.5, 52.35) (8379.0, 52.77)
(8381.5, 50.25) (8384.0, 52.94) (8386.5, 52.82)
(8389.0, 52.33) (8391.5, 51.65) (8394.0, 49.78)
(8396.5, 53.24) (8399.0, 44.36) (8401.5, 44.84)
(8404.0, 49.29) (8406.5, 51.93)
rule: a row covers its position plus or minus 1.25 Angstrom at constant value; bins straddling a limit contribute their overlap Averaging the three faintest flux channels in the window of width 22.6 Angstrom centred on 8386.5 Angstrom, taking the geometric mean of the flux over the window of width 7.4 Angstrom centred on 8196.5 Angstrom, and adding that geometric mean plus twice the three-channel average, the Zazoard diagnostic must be 157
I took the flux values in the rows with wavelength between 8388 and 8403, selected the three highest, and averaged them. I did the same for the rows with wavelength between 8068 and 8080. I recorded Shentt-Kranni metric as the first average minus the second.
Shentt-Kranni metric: 4.3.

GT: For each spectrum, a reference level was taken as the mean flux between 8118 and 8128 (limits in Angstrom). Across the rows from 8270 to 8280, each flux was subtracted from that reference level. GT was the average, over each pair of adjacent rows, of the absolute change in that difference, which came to 3.2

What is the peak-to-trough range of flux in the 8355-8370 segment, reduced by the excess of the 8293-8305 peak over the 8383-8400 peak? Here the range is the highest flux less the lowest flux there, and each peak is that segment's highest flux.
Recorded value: -11.6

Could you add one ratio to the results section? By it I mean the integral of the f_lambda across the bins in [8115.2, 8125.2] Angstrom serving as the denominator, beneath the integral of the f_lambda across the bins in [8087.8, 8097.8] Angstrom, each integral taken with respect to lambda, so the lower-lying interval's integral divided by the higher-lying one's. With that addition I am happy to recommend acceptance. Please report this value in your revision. 1.0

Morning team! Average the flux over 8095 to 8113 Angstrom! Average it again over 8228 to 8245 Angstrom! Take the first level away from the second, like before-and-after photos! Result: 16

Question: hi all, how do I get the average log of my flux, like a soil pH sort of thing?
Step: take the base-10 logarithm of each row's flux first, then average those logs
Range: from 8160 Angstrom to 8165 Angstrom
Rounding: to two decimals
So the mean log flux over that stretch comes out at 1.71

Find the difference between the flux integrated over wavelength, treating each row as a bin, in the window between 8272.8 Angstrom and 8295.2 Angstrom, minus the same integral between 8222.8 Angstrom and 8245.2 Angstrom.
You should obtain 134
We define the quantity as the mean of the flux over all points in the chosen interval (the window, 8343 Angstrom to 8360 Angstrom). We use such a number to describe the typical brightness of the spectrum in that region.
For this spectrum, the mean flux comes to 55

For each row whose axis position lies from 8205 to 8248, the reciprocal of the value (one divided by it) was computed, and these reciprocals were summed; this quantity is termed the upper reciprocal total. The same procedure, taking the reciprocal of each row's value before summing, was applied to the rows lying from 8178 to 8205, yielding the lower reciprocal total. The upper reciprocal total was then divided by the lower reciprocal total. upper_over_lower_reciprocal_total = 1.4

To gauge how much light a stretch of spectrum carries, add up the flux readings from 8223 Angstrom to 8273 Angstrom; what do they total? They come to 1392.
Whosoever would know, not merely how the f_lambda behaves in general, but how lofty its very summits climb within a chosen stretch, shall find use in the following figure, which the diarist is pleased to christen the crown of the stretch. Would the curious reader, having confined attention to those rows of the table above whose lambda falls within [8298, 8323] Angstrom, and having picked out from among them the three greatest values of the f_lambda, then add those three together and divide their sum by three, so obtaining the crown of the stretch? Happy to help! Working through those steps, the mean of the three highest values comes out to 69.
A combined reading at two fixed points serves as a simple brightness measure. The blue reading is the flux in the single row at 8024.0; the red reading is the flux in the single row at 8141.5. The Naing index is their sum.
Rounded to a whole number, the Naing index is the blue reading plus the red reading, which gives 99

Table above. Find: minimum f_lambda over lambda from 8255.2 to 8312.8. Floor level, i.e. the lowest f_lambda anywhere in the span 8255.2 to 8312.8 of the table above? 63.34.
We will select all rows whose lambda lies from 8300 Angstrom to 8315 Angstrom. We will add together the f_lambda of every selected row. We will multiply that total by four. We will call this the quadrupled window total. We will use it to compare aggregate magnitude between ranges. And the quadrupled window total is 1614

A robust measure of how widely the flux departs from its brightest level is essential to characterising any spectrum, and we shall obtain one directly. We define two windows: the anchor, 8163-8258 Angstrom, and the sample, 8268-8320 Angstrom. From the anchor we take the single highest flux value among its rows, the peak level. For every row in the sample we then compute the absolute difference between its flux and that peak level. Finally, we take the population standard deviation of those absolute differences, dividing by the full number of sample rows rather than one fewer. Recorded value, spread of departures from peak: 3.4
